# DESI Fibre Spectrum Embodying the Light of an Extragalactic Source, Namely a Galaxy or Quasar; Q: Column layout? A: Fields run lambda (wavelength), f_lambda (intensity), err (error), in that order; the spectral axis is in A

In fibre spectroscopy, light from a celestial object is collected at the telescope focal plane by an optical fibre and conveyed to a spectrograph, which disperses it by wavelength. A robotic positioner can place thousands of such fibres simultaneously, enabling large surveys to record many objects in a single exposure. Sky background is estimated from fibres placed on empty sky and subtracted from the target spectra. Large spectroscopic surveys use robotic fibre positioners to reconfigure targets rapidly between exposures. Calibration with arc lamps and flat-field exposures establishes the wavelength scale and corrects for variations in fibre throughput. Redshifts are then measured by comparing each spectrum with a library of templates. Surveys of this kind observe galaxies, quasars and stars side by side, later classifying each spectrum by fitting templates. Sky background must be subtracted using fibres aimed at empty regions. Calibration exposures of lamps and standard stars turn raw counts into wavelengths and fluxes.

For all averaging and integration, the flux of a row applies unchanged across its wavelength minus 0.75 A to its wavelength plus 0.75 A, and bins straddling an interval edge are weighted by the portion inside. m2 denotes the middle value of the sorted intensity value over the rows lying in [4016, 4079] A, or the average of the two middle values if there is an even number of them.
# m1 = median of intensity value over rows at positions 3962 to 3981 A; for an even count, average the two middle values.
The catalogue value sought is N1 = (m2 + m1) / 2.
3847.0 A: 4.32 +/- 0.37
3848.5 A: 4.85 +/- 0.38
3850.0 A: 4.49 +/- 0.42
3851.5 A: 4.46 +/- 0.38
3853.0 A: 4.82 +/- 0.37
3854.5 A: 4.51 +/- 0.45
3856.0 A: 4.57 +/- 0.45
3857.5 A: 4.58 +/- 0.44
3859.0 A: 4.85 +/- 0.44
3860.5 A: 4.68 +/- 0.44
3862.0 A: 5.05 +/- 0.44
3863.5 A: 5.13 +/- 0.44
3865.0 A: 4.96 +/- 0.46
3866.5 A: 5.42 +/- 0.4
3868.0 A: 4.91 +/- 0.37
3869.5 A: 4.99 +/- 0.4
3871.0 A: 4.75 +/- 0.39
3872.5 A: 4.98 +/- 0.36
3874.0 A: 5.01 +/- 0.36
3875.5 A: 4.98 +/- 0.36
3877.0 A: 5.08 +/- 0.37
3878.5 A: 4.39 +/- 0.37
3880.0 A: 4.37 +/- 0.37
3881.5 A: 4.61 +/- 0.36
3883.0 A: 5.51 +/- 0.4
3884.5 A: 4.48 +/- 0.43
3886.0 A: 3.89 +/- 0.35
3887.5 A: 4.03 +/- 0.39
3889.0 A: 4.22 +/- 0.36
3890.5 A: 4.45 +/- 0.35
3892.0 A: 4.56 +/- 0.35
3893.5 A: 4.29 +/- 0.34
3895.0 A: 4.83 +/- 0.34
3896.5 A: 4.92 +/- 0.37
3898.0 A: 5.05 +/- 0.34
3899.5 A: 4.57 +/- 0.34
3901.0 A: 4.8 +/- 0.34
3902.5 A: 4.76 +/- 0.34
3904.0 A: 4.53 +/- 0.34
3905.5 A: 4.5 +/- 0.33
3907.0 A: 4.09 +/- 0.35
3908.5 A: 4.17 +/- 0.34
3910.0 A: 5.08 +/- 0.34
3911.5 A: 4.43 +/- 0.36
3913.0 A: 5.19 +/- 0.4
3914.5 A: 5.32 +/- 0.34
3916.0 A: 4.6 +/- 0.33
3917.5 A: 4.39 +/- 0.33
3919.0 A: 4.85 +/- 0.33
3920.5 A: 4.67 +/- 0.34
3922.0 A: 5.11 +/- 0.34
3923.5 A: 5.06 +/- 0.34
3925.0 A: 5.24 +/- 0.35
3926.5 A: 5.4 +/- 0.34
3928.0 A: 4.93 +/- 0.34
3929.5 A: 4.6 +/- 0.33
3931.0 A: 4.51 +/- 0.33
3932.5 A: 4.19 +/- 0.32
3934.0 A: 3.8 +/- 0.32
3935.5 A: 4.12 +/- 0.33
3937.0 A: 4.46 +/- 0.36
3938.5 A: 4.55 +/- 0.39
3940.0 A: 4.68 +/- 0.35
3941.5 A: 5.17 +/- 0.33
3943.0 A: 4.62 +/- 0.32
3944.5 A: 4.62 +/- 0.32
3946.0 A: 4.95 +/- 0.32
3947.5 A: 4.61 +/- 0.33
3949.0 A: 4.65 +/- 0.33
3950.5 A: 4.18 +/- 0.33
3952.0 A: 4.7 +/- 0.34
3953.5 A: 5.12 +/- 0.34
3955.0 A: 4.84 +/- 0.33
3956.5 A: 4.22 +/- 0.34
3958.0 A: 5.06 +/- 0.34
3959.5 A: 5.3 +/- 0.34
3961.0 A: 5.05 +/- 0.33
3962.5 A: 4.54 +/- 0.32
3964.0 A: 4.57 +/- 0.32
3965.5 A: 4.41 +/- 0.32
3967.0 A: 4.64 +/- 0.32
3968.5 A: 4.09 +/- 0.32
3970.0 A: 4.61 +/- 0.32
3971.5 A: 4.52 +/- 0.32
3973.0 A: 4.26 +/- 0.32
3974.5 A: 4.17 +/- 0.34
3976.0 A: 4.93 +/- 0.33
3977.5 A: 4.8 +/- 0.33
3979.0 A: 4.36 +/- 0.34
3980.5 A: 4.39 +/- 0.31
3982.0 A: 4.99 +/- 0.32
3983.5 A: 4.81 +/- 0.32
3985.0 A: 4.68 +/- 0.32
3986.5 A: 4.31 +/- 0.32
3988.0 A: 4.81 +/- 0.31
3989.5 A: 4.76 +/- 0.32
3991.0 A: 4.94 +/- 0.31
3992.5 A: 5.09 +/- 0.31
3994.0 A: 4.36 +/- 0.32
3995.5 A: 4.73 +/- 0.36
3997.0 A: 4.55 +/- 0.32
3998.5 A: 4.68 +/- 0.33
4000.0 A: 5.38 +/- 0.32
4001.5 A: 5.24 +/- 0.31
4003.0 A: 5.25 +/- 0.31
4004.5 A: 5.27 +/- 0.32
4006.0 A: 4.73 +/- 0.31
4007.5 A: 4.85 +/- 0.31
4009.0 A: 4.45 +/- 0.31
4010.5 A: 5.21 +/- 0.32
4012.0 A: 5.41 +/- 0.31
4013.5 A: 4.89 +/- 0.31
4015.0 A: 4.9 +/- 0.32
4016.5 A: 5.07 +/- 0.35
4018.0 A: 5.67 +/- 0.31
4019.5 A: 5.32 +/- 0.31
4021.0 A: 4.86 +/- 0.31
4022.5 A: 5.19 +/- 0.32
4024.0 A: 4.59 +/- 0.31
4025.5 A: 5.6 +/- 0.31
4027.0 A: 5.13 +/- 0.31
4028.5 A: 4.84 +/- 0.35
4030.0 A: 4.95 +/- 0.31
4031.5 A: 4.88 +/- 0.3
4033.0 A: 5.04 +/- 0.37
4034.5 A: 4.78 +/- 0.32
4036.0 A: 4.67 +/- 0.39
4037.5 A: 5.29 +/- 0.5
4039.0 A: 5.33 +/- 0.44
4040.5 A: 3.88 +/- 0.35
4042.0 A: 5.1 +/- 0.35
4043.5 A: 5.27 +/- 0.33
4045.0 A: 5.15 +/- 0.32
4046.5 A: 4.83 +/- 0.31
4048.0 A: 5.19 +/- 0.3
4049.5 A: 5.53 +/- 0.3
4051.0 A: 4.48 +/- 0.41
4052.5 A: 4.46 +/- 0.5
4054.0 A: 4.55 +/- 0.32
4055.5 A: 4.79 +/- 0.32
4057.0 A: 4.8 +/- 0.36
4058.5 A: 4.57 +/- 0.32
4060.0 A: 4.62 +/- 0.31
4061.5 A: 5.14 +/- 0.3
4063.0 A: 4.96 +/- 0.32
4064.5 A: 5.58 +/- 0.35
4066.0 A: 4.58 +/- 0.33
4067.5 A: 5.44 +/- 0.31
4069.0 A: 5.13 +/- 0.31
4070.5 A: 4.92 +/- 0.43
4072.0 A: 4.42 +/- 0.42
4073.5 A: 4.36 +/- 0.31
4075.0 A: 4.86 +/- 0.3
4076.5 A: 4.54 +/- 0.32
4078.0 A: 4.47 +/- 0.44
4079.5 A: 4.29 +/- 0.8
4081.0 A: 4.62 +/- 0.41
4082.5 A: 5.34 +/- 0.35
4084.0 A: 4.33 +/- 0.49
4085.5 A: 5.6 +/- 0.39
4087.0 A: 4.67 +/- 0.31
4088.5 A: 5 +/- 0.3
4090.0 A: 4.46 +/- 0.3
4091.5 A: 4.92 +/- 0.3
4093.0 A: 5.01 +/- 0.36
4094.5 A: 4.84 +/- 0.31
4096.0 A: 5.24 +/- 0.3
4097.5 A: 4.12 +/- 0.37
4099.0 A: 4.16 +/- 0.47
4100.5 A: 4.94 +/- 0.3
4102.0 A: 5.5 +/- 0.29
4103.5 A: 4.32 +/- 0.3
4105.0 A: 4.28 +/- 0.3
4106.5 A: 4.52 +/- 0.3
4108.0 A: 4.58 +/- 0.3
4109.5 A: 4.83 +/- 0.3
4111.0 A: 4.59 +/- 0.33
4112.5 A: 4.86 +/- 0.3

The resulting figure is 4.71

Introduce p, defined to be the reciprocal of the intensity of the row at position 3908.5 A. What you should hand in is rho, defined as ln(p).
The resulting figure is -1.43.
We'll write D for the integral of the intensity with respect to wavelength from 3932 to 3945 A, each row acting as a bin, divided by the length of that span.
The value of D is 4.47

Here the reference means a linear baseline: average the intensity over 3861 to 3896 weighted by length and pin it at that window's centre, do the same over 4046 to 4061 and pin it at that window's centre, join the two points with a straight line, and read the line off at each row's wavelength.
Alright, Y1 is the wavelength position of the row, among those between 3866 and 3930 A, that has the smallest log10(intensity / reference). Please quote 3886.0 A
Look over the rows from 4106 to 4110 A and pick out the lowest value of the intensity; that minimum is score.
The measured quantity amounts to 4.52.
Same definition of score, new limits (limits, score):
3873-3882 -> 4.37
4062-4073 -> 4.42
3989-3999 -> 4.36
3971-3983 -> 4.17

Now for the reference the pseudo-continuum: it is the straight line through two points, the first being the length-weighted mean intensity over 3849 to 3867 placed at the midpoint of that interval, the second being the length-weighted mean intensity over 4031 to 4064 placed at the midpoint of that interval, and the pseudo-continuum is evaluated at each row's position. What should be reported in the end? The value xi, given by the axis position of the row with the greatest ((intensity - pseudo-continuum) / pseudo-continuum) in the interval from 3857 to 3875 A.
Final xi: 3866.5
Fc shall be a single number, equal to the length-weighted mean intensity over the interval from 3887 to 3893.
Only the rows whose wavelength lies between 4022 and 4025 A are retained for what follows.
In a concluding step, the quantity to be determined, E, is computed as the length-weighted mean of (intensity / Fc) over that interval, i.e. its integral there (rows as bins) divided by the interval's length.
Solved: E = 1.14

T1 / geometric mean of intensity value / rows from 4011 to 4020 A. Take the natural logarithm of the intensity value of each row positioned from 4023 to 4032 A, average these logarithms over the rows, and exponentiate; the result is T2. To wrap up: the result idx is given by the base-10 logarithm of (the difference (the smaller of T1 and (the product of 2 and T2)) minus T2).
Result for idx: -0.67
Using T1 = 5.20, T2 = 4.99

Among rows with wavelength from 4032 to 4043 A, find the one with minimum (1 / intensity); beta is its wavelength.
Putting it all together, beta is 4039.0 A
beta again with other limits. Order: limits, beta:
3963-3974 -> 3967.0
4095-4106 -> 4102.0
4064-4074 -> 4064.5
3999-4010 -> 4000.0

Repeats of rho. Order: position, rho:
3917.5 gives -1.48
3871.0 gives -1.56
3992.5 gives -1.63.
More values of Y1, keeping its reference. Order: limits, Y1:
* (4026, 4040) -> 4036.0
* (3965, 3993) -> 3968.5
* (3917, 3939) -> 3934.0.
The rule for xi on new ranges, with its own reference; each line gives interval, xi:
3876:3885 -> 3883.0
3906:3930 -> 3926.5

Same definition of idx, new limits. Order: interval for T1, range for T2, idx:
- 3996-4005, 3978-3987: -0.33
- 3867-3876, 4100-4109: -0.58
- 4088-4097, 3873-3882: -0.76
